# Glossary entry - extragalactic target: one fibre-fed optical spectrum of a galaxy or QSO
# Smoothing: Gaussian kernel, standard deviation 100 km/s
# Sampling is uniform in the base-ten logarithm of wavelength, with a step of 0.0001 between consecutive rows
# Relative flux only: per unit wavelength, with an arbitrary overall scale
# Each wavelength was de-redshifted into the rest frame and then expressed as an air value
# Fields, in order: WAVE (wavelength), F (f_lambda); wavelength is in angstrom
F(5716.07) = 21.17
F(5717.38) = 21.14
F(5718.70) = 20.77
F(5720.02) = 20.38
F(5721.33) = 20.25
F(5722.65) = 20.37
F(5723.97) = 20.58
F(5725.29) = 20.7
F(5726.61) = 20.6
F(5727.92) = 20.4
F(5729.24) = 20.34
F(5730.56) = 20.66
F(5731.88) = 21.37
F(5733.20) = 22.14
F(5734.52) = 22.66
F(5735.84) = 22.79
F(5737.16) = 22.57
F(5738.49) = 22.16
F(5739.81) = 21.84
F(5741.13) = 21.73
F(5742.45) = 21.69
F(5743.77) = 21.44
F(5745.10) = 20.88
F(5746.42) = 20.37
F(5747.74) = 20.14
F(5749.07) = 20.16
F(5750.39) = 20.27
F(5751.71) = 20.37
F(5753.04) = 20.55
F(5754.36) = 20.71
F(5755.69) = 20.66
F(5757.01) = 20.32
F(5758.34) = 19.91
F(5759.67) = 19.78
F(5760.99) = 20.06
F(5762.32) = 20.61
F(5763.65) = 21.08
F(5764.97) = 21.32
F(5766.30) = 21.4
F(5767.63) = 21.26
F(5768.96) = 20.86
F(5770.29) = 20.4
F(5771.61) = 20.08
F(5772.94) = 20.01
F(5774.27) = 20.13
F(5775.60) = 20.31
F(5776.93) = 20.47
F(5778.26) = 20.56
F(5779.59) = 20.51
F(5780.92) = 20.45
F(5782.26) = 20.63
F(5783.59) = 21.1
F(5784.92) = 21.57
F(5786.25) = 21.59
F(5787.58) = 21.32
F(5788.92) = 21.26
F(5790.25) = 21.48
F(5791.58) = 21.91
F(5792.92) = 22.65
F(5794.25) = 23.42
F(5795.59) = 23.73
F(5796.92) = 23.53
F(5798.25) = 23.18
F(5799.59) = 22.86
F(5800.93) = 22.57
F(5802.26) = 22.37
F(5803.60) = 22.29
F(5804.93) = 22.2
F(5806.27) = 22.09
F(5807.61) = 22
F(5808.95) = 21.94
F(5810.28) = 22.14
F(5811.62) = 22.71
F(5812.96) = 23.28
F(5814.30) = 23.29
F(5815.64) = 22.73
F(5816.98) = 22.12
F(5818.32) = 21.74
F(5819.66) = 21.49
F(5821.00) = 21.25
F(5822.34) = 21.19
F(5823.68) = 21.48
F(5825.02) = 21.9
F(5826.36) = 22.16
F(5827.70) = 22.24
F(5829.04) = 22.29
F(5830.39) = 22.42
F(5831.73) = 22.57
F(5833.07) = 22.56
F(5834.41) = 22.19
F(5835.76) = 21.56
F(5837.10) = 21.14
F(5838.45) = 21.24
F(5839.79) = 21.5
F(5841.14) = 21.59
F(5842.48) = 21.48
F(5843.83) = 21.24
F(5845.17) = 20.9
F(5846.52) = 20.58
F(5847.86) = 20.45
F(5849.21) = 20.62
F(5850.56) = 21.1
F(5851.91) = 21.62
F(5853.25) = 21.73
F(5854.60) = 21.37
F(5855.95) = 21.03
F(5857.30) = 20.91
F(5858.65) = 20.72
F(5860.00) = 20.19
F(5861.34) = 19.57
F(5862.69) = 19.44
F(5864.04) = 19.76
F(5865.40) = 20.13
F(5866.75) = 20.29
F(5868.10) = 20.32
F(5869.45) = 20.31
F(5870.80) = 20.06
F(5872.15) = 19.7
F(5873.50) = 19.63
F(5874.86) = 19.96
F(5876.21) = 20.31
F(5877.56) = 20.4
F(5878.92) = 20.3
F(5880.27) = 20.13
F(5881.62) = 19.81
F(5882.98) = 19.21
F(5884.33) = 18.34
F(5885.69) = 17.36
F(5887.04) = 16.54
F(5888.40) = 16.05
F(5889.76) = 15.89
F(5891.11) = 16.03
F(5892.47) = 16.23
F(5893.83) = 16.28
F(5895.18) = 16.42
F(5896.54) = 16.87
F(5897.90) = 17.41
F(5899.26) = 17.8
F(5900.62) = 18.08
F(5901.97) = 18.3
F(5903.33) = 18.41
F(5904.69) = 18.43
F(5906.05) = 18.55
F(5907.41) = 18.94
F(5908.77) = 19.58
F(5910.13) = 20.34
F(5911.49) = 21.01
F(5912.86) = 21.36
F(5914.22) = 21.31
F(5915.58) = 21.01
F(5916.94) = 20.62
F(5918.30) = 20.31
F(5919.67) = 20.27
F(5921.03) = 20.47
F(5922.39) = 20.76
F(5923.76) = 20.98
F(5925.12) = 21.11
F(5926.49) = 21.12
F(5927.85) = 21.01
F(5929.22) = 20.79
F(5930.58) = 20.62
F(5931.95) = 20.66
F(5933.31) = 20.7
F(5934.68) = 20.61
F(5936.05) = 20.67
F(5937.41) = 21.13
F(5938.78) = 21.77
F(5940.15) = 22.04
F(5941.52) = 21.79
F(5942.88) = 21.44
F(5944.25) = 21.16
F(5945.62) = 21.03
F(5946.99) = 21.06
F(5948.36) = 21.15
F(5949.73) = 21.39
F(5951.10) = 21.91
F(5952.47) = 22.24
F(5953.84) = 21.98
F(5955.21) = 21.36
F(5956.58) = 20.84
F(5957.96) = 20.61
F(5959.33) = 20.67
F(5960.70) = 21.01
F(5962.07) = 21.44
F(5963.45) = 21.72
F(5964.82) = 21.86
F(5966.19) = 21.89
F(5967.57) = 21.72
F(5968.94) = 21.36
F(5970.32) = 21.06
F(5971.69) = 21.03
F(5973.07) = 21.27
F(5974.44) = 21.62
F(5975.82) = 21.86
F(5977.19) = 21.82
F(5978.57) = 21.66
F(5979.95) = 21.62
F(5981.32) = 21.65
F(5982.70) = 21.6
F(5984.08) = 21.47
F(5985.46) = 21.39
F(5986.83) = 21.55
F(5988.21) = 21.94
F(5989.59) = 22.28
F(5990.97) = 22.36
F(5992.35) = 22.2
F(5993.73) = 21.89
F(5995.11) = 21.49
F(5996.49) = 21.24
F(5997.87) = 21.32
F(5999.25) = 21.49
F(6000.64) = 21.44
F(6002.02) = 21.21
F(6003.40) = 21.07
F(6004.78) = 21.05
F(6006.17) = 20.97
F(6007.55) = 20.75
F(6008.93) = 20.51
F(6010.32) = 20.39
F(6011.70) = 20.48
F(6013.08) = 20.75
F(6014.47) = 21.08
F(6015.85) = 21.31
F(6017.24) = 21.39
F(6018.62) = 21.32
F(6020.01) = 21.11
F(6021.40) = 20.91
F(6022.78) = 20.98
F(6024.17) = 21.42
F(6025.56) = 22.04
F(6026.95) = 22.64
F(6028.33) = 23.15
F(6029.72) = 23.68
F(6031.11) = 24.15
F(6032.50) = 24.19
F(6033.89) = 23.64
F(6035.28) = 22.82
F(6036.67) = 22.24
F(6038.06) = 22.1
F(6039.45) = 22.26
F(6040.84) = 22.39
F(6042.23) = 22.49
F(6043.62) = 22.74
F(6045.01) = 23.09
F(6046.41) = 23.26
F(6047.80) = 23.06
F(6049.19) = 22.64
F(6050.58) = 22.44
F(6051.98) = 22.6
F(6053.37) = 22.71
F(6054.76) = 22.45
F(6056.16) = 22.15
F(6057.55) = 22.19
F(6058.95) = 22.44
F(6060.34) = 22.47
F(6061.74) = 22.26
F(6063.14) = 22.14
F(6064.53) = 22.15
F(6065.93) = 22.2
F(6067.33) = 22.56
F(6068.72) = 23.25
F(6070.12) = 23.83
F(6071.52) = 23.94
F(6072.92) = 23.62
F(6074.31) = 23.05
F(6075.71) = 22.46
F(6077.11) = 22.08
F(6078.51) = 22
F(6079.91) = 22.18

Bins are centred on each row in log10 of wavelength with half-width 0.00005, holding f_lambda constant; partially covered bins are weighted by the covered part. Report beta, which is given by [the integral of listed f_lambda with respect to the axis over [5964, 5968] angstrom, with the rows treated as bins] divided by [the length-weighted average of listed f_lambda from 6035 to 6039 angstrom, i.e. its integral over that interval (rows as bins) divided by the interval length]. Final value 3.91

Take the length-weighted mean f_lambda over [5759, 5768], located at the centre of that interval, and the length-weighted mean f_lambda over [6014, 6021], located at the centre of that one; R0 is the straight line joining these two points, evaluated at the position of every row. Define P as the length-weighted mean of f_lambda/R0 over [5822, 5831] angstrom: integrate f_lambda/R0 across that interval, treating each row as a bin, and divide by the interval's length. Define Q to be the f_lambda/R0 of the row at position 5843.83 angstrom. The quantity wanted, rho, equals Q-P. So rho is -0.04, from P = 1.05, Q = 1.02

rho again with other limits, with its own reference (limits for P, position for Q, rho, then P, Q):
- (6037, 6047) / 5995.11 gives -0.05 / 1.06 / 1.01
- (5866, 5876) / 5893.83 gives -0.18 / 0.96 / 0.78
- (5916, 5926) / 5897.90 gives -0.15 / 0.98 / 0.83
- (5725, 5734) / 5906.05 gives -0.13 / 1.01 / 0.88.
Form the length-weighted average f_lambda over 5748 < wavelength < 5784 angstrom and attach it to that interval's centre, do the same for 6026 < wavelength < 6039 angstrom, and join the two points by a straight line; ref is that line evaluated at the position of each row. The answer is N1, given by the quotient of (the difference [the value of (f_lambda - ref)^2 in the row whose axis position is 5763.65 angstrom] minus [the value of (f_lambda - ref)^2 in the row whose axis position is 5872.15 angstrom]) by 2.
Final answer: -1.5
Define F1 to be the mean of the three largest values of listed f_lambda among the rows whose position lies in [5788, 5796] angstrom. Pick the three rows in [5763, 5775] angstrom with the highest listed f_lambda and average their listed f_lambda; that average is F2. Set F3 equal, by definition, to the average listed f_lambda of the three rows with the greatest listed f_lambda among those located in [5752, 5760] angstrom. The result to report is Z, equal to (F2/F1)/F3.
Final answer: 0.044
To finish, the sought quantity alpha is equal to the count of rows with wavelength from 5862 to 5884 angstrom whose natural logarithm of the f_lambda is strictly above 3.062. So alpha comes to 0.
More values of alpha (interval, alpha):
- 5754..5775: 1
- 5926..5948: 4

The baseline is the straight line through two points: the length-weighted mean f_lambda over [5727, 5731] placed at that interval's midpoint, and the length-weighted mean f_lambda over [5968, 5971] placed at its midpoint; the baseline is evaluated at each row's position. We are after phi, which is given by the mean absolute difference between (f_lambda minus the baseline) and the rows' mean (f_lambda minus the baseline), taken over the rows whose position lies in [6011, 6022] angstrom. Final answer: 0.25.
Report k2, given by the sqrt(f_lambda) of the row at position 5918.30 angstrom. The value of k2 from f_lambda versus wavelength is 4.51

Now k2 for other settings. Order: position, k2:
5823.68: 4.63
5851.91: 4.65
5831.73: 4.75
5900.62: 4.25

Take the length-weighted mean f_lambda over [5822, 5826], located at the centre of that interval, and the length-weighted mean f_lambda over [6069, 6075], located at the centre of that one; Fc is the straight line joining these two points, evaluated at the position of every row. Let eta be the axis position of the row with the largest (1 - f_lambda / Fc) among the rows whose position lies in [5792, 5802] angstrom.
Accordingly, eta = 5800.93 angstrom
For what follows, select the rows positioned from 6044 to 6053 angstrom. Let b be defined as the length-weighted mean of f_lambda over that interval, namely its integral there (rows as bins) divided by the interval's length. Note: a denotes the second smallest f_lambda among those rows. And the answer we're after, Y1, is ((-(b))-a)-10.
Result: -55.4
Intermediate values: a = 22.6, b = 22.8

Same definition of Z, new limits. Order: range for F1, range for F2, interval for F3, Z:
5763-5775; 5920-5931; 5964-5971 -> 0.045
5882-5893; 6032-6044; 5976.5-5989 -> 0.059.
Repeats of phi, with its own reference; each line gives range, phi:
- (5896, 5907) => 0.46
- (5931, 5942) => 0.51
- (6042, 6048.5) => 0.25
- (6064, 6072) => 0.68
